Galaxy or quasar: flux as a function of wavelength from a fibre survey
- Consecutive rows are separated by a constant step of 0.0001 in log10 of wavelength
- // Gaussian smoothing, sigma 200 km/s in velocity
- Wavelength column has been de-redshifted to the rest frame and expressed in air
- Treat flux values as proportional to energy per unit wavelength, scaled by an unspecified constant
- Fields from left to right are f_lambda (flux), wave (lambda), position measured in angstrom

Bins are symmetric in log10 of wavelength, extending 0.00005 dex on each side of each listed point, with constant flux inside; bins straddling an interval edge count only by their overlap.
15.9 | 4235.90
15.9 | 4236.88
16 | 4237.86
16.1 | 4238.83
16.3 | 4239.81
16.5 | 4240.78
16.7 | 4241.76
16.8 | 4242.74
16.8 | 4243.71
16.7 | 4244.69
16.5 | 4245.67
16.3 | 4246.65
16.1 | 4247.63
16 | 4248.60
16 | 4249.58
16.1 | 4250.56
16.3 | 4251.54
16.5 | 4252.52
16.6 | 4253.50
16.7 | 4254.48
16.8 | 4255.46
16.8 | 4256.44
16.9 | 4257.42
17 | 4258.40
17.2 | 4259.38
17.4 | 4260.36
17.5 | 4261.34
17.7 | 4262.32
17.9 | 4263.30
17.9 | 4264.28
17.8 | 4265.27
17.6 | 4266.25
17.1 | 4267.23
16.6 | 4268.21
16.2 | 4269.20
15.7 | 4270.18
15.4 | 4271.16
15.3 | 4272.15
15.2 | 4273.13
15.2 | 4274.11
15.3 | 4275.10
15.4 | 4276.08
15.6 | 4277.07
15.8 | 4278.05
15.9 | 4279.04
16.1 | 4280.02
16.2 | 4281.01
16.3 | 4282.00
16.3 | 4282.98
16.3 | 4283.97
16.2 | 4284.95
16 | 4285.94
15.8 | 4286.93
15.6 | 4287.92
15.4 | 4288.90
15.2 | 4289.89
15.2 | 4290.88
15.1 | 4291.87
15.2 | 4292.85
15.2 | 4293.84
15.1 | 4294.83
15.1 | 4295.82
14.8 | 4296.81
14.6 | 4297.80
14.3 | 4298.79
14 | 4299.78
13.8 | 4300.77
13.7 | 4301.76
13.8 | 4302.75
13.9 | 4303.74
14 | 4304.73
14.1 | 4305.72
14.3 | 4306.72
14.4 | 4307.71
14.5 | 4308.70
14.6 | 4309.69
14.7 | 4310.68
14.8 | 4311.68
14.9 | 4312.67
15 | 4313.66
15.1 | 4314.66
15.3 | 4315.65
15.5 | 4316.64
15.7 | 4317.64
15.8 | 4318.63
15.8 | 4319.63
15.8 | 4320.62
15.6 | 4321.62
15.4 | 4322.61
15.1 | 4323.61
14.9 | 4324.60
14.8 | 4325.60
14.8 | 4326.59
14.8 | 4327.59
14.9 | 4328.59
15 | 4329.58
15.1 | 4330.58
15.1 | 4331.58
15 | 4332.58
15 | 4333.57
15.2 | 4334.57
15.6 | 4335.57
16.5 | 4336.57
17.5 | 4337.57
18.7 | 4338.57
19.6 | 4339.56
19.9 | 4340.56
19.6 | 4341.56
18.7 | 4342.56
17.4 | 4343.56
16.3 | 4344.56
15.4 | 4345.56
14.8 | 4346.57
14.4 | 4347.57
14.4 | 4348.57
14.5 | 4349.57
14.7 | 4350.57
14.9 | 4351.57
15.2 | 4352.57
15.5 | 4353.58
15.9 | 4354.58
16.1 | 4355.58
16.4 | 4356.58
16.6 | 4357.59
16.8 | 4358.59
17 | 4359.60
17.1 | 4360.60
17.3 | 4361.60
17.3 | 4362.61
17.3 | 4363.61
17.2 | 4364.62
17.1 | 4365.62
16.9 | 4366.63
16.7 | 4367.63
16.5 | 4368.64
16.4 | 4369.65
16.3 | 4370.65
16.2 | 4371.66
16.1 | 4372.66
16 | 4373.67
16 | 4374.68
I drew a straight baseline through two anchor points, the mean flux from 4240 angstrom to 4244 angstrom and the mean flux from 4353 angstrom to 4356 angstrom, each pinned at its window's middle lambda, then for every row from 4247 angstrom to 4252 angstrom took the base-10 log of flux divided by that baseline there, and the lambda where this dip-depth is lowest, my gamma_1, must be 4248.60 angstrom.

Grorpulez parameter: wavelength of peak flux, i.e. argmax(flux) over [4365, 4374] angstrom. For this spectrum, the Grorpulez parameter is 4365.62 angstrom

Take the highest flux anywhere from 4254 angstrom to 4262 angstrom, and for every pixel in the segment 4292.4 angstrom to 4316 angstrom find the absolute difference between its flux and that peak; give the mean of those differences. 3.0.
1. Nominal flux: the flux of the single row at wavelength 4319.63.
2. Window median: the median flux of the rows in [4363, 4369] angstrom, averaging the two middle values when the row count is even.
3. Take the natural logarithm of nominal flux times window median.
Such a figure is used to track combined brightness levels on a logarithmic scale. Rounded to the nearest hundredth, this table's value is 5.59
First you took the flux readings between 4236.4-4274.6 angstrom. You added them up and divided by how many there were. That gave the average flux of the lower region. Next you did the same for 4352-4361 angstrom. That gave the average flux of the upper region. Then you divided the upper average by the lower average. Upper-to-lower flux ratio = 0.98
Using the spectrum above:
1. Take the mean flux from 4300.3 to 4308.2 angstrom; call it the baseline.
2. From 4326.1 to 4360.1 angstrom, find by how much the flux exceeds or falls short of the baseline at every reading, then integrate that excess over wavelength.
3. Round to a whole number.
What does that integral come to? 71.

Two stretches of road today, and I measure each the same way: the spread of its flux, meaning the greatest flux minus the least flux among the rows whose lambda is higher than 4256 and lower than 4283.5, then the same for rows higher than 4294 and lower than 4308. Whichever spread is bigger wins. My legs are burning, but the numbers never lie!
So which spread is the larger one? 2.7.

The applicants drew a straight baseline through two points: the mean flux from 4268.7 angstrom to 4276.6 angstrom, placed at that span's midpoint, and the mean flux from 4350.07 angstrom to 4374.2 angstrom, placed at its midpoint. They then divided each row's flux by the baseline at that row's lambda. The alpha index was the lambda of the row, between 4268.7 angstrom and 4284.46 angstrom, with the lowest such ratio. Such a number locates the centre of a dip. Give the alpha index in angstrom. 4274.11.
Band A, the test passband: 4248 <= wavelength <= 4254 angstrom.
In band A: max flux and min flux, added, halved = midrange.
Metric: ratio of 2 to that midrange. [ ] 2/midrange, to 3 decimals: 0.123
